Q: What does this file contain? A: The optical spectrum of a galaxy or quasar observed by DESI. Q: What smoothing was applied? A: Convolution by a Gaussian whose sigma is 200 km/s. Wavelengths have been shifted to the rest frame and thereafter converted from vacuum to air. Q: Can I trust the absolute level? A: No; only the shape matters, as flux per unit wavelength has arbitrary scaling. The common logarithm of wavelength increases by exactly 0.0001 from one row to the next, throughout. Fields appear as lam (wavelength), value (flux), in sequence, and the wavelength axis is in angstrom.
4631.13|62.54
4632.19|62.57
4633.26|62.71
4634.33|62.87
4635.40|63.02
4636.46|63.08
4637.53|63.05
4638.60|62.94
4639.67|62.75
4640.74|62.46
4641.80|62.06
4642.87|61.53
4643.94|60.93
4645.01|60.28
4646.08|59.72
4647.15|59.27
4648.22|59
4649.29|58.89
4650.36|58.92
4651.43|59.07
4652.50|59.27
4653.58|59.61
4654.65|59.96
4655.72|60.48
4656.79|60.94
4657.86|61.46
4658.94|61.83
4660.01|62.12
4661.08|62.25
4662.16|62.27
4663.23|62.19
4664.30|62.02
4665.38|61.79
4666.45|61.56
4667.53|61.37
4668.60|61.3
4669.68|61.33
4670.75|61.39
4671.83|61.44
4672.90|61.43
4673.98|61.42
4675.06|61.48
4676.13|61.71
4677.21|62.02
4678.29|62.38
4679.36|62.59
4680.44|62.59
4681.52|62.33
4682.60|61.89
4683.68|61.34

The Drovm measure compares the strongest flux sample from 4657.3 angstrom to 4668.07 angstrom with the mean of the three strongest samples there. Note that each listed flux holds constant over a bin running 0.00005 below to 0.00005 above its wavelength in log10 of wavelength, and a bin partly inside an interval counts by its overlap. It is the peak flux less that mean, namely 0.0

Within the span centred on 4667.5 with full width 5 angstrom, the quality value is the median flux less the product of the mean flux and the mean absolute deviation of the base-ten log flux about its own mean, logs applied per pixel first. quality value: 61.3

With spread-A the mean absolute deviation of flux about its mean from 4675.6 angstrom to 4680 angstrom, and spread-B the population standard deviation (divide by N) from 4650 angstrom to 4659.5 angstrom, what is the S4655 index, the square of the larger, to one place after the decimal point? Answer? 1.0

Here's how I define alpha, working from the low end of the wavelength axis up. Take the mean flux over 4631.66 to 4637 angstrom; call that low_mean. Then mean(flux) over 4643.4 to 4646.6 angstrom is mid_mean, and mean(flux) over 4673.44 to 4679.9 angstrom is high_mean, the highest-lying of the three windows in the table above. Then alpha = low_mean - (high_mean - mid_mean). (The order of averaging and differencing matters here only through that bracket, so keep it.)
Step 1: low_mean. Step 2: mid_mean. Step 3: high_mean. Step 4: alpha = 61.2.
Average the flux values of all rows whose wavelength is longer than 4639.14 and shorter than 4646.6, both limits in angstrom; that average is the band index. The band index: 61.4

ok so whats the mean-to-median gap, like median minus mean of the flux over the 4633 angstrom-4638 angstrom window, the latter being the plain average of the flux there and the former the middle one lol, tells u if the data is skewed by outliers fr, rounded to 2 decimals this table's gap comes 0.07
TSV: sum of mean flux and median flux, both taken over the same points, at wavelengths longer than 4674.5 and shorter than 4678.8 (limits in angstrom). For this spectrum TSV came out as 124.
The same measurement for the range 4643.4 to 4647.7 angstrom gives 120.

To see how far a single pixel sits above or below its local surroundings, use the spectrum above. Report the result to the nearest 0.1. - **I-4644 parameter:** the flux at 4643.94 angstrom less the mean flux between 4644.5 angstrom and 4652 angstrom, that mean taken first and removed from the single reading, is 1.6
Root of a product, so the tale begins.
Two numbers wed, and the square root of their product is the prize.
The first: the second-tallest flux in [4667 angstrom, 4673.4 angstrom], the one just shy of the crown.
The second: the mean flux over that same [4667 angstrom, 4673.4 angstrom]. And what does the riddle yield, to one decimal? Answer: 61.4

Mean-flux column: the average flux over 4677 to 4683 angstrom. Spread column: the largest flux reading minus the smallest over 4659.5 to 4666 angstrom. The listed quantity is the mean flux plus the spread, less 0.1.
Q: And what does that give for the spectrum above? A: 62.7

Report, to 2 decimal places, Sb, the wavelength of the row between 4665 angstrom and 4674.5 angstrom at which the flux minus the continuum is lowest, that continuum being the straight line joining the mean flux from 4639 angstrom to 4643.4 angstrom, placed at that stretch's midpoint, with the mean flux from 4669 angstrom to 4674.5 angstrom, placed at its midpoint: 4668.60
